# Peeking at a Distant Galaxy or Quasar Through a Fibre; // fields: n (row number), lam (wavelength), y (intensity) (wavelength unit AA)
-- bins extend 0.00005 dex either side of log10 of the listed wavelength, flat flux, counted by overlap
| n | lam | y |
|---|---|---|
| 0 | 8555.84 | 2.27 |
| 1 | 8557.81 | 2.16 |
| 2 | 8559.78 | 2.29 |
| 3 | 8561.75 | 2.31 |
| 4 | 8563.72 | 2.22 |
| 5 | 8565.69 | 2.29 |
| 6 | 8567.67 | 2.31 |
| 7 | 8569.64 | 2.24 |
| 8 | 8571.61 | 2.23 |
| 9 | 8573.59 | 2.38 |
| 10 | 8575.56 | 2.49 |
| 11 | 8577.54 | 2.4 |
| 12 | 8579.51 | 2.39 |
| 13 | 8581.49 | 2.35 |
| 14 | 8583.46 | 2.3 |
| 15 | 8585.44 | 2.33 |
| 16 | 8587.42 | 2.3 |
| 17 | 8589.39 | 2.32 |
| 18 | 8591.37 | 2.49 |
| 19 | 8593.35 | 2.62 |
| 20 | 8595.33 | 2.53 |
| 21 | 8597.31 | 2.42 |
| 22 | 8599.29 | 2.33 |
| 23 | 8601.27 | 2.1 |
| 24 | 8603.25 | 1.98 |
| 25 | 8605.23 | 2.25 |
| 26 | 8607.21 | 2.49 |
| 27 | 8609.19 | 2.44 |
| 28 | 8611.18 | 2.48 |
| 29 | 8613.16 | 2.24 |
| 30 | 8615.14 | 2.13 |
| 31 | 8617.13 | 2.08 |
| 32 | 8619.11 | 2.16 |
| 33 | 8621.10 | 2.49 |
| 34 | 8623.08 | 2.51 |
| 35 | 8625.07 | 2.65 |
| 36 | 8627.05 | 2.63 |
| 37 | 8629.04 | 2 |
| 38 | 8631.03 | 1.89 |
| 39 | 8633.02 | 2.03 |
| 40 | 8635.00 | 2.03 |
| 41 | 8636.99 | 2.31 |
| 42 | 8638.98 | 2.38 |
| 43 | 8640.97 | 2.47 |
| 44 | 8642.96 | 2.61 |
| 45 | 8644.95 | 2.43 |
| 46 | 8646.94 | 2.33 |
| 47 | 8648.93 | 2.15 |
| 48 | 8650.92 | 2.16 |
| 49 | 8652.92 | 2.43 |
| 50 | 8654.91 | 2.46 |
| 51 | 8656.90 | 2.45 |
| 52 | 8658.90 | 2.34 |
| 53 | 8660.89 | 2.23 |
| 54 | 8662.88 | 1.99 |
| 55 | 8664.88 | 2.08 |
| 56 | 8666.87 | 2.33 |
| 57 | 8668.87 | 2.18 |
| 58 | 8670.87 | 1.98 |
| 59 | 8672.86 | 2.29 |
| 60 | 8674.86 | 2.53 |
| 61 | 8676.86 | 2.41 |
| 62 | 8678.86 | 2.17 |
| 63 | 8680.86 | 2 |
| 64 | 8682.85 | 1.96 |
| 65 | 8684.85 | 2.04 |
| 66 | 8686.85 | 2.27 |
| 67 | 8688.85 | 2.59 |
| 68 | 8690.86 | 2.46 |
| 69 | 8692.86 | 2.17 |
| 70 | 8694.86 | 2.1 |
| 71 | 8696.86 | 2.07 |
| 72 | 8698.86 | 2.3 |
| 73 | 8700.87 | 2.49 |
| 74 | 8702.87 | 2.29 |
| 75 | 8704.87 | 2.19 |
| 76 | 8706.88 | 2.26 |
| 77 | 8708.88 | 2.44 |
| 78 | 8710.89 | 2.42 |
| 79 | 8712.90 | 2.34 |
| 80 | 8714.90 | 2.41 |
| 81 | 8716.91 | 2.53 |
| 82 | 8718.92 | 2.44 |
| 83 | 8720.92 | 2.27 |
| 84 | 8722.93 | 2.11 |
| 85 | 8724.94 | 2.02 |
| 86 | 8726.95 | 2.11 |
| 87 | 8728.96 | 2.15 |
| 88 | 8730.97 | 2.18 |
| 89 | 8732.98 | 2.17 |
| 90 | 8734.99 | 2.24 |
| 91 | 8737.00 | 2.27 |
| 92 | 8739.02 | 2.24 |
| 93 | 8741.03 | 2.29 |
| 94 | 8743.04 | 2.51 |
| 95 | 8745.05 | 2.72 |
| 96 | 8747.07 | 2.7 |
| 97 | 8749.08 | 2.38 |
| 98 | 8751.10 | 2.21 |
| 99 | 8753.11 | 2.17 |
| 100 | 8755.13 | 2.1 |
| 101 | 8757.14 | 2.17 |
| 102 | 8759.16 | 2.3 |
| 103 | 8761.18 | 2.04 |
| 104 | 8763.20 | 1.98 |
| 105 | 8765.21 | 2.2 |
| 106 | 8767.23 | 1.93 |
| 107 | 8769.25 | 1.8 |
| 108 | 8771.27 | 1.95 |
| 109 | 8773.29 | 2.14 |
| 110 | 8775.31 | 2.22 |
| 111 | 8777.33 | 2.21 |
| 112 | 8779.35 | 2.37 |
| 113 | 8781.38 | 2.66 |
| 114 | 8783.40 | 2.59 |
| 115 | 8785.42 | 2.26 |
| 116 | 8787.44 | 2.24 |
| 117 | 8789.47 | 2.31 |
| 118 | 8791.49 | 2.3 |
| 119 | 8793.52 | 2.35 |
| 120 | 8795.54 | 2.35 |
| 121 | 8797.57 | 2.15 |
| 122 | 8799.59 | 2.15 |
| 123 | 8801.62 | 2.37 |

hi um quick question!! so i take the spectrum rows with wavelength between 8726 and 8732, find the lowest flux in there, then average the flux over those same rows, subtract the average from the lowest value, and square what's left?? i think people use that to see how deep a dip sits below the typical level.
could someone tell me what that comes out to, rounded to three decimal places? 0.001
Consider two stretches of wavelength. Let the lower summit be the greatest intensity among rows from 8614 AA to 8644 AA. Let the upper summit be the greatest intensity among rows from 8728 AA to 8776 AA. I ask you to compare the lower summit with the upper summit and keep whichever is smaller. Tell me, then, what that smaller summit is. 2.65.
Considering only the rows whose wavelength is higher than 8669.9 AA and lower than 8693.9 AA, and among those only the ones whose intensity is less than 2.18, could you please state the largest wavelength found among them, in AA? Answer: 8692.86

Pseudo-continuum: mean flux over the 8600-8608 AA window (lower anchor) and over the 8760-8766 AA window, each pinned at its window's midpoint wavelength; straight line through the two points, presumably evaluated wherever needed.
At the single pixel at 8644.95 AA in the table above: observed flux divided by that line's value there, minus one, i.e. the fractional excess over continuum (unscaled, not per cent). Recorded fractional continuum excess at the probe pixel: 0.12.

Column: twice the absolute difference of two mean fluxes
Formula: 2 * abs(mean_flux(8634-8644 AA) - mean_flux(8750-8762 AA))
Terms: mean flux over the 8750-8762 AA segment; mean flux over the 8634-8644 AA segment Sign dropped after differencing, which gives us 0.39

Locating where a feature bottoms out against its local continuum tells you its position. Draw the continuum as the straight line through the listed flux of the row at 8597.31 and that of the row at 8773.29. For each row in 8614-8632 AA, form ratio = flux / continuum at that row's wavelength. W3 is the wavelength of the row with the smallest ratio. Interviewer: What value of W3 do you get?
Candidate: 8631.03 AA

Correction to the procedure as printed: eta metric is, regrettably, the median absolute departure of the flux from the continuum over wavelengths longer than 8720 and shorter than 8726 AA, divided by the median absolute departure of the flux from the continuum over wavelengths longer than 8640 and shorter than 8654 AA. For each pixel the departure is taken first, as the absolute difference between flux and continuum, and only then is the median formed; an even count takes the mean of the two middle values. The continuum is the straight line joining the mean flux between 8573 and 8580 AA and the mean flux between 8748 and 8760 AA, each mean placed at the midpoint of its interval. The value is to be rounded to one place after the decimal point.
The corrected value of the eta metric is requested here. 1.2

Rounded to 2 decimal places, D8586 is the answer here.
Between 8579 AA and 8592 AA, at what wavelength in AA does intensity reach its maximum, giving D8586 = 8591.37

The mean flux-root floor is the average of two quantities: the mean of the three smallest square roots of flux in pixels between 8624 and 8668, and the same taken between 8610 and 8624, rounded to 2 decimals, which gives 1.43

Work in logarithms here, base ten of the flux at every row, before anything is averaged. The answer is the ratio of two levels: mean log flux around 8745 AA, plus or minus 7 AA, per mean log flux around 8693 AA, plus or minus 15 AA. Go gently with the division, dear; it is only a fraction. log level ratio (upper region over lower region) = 1.11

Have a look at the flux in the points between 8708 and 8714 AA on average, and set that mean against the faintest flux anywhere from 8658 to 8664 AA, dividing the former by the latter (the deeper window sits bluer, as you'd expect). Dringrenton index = 1.21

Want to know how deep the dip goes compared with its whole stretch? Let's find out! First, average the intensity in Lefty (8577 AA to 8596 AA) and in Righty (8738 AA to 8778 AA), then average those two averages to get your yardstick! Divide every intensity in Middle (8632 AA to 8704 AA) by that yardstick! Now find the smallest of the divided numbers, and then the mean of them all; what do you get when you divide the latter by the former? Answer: 1.155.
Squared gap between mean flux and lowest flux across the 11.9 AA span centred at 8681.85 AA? 0.033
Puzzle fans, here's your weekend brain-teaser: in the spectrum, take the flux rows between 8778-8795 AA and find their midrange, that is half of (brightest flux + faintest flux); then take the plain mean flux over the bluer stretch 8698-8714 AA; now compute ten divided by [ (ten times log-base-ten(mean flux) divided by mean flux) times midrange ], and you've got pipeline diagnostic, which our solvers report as 2.59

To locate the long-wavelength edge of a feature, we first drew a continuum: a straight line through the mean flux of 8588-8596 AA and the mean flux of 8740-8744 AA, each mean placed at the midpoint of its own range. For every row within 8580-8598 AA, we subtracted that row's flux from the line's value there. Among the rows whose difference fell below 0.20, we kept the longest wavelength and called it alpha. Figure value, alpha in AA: 8597.31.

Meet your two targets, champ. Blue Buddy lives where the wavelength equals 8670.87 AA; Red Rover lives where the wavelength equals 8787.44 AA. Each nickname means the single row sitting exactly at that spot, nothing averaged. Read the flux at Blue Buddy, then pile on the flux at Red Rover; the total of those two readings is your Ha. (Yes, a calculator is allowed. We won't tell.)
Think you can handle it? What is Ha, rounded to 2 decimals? 4.22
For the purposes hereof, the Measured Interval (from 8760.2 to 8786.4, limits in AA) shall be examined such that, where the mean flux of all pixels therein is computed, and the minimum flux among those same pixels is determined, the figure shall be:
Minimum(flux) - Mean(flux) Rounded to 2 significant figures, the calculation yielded -0.38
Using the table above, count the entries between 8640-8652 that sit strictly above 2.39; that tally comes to 3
